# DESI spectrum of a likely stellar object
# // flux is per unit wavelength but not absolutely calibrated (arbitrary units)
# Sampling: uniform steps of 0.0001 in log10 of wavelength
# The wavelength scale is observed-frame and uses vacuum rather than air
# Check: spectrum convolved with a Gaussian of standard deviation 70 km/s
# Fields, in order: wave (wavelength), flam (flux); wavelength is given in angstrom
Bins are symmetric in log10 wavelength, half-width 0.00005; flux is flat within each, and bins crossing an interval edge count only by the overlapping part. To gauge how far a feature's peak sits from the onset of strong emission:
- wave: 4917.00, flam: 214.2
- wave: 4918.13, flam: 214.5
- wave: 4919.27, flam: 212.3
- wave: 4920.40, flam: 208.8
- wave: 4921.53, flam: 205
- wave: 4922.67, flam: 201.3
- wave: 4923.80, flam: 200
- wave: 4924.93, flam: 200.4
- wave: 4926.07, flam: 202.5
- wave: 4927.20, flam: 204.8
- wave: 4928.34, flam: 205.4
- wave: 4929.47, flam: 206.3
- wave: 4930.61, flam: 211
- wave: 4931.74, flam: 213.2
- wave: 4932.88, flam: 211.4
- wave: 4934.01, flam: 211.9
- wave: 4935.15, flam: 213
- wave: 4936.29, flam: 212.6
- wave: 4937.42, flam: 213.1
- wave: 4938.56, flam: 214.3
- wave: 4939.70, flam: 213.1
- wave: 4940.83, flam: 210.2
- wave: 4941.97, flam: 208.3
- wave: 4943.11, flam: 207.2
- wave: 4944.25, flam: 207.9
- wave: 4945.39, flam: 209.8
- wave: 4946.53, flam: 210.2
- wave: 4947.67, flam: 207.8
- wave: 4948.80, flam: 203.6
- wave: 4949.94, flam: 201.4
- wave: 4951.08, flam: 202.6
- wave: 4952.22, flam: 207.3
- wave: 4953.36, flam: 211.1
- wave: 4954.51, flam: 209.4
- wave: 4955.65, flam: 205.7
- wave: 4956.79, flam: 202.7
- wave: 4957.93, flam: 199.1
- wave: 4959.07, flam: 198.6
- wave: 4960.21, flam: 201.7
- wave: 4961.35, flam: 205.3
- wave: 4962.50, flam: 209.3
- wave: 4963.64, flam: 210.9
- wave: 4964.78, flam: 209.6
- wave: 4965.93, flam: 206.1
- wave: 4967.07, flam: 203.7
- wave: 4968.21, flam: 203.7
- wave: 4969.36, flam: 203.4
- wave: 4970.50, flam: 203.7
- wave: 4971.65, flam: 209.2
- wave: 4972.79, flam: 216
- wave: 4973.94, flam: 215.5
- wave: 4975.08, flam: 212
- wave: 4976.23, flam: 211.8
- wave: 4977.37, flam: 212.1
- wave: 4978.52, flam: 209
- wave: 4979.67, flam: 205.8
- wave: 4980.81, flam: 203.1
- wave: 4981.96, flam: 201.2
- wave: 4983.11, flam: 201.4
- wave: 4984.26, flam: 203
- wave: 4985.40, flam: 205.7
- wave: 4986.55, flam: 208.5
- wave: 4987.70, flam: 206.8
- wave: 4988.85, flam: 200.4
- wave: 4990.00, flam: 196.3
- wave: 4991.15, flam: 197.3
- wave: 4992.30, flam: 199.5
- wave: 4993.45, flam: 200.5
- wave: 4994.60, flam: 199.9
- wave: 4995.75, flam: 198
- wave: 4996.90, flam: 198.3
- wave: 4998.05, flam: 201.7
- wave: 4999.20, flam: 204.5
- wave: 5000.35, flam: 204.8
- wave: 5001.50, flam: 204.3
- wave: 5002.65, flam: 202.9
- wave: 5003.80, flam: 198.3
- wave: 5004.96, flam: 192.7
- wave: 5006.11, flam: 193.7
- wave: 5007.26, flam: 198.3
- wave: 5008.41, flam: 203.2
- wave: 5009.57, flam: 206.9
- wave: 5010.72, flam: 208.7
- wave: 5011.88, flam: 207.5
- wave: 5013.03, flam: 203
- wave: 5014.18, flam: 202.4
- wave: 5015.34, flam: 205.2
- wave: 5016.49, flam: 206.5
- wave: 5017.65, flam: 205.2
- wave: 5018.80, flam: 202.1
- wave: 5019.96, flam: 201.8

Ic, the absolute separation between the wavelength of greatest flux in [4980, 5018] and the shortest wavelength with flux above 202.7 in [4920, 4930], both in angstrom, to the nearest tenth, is 90.3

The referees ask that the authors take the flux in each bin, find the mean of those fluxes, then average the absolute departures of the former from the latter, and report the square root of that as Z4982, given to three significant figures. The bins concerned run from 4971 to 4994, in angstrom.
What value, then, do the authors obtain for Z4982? 2.22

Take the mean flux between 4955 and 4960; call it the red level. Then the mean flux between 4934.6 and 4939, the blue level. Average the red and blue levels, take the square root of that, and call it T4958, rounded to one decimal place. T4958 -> 14.4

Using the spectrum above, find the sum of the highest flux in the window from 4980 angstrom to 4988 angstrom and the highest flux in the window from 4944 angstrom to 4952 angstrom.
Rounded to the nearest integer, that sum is 419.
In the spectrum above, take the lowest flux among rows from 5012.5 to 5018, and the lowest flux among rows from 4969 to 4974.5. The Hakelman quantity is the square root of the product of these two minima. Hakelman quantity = 203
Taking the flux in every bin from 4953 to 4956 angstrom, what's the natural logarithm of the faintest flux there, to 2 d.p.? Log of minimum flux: 5.33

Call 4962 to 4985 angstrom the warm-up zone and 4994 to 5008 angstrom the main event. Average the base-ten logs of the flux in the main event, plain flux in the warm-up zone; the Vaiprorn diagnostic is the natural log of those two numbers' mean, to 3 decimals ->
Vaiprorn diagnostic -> 4.653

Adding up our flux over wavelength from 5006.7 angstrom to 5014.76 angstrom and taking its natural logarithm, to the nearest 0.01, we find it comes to 7.41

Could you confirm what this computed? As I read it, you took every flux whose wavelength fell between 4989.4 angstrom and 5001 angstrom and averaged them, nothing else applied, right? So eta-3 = 200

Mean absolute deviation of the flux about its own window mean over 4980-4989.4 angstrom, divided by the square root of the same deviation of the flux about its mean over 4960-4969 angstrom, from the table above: 1.5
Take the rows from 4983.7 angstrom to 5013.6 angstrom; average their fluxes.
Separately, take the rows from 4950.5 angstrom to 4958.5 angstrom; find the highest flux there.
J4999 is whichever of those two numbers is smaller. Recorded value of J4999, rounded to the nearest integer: 202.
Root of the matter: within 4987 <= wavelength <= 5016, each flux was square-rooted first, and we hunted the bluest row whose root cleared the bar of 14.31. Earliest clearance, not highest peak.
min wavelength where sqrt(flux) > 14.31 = 4987.70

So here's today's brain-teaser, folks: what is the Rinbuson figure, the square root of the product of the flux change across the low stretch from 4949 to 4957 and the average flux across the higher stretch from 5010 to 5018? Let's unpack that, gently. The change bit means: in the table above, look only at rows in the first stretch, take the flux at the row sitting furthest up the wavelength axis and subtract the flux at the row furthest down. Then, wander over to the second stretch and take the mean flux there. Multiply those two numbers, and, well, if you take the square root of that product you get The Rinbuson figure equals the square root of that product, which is 16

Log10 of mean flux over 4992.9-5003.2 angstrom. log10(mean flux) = 2.30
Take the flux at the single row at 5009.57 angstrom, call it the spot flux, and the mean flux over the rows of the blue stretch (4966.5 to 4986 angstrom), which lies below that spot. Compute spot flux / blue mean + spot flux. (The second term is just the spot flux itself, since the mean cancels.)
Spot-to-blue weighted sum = 208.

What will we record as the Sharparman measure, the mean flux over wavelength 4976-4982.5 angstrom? 207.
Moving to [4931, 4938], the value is 213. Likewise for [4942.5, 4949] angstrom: 208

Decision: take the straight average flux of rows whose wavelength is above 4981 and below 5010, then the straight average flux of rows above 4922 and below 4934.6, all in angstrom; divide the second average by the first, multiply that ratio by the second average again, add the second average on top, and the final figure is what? 418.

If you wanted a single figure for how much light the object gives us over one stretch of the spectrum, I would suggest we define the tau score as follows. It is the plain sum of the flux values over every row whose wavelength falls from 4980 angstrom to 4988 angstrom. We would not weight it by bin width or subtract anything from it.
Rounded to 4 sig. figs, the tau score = 1430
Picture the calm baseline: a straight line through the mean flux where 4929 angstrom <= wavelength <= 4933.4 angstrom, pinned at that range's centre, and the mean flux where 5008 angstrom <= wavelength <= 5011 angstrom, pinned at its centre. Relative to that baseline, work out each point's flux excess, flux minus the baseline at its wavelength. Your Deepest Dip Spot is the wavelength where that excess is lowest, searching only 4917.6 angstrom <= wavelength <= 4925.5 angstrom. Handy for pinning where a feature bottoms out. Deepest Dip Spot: 4923.80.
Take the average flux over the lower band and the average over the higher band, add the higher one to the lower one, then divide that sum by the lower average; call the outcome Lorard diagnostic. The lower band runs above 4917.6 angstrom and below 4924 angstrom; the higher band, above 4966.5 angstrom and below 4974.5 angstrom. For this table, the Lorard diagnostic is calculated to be 2.00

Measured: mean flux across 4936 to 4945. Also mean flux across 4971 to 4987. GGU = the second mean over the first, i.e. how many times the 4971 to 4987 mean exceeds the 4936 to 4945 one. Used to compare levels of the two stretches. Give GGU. 0.99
